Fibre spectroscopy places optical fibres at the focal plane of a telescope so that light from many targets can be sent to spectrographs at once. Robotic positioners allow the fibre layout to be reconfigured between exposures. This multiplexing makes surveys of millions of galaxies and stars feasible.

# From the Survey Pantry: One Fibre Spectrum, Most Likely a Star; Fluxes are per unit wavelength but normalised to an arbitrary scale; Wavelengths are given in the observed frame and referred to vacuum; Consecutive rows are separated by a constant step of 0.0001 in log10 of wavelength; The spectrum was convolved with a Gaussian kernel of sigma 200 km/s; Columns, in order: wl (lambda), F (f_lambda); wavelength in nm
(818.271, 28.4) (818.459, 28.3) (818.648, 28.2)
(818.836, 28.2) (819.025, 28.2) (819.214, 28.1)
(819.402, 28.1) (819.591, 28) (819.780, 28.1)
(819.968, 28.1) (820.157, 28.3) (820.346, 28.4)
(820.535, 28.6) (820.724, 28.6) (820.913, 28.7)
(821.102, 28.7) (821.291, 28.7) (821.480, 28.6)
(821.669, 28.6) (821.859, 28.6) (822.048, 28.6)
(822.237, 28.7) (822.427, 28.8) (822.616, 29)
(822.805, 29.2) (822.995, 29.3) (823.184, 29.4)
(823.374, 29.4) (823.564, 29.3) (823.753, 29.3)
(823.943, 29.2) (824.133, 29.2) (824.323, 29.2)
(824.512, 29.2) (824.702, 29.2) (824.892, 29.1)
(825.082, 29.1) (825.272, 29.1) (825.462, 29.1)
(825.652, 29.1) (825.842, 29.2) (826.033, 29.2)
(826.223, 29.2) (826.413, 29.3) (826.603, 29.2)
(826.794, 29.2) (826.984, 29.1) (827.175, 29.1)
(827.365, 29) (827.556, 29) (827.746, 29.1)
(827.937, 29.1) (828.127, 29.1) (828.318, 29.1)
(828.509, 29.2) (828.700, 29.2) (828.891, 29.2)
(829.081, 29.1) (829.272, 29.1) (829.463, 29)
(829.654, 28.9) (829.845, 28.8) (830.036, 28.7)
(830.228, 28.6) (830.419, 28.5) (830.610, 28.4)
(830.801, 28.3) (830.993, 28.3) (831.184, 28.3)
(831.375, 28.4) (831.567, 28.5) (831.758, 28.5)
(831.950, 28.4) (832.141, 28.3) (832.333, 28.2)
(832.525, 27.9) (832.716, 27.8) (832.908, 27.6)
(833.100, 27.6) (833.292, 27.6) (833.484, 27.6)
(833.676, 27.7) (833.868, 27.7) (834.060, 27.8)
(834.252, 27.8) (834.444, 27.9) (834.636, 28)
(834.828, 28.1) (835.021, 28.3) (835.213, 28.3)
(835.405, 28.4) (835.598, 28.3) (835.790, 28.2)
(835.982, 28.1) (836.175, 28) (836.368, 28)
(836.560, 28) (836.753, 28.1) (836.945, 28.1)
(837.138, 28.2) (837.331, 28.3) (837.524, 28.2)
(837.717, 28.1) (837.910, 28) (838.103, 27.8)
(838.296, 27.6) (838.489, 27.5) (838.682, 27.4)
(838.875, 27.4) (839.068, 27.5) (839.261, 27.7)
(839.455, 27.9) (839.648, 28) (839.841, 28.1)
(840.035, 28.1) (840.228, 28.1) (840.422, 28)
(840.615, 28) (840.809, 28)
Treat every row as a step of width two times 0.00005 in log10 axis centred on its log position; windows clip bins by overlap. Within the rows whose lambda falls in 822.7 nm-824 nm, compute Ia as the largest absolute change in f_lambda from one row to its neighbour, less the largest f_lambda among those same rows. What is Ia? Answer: -29.3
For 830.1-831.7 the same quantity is -28.5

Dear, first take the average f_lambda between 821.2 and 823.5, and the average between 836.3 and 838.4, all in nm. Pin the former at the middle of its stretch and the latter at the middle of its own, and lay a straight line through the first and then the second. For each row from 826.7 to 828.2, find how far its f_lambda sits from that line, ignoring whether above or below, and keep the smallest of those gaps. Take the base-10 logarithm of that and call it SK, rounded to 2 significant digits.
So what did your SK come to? -0.42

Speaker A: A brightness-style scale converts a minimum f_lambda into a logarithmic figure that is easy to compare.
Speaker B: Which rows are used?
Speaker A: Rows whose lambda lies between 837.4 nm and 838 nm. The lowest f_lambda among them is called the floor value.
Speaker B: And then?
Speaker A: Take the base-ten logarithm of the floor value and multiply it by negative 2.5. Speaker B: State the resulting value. -3.62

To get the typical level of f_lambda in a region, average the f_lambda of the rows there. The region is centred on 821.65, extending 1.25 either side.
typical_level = 28.7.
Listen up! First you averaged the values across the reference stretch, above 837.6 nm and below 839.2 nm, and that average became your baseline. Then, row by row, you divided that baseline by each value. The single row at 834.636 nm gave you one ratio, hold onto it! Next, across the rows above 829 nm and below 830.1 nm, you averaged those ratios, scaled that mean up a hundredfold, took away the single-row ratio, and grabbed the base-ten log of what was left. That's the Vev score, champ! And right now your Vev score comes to 1.976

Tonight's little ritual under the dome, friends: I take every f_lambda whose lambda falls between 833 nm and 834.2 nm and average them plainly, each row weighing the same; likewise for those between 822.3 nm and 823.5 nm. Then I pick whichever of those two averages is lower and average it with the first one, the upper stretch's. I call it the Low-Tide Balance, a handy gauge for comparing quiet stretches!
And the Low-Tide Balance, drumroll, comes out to 27.7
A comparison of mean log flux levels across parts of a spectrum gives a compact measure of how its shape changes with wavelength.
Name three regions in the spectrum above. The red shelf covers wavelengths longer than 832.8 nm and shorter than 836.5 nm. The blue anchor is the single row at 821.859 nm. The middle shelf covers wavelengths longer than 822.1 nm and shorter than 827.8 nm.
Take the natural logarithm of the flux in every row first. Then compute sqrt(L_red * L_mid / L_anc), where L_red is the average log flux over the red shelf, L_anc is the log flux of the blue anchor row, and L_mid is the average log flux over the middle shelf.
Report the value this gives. 1.83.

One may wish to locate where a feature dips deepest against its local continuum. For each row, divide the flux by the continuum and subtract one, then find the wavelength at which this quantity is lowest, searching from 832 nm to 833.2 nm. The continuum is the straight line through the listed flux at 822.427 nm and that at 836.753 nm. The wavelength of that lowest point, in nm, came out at 832.908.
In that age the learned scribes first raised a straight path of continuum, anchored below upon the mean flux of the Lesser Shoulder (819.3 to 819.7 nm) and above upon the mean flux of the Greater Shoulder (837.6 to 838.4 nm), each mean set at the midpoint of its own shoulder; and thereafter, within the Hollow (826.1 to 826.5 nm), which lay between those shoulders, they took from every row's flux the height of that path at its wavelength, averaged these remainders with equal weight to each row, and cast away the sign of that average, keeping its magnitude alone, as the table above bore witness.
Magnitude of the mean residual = 1.3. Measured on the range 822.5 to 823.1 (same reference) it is 1.1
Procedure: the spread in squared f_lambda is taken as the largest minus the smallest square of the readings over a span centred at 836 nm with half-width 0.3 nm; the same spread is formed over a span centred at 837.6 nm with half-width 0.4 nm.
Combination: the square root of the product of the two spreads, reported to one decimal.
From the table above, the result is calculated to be 13.8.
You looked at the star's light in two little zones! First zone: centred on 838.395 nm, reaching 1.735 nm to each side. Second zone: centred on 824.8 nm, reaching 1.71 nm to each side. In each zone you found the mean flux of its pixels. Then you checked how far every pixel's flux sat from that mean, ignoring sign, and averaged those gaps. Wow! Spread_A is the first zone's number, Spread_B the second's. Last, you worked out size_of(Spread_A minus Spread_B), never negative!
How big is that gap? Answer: 0.19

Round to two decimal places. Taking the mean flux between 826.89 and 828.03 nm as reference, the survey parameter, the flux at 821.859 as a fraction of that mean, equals 0.98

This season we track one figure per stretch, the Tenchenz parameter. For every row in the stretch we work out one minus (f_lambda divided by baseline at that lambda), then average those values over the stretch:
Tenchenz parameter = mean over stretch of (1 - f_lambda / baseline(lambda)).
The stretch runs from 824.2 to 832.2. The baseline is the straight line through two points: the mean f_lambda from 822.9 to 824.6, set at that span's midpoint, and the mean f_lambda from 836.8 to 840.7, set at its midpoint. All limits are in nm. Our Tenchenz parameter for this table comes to 0.00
